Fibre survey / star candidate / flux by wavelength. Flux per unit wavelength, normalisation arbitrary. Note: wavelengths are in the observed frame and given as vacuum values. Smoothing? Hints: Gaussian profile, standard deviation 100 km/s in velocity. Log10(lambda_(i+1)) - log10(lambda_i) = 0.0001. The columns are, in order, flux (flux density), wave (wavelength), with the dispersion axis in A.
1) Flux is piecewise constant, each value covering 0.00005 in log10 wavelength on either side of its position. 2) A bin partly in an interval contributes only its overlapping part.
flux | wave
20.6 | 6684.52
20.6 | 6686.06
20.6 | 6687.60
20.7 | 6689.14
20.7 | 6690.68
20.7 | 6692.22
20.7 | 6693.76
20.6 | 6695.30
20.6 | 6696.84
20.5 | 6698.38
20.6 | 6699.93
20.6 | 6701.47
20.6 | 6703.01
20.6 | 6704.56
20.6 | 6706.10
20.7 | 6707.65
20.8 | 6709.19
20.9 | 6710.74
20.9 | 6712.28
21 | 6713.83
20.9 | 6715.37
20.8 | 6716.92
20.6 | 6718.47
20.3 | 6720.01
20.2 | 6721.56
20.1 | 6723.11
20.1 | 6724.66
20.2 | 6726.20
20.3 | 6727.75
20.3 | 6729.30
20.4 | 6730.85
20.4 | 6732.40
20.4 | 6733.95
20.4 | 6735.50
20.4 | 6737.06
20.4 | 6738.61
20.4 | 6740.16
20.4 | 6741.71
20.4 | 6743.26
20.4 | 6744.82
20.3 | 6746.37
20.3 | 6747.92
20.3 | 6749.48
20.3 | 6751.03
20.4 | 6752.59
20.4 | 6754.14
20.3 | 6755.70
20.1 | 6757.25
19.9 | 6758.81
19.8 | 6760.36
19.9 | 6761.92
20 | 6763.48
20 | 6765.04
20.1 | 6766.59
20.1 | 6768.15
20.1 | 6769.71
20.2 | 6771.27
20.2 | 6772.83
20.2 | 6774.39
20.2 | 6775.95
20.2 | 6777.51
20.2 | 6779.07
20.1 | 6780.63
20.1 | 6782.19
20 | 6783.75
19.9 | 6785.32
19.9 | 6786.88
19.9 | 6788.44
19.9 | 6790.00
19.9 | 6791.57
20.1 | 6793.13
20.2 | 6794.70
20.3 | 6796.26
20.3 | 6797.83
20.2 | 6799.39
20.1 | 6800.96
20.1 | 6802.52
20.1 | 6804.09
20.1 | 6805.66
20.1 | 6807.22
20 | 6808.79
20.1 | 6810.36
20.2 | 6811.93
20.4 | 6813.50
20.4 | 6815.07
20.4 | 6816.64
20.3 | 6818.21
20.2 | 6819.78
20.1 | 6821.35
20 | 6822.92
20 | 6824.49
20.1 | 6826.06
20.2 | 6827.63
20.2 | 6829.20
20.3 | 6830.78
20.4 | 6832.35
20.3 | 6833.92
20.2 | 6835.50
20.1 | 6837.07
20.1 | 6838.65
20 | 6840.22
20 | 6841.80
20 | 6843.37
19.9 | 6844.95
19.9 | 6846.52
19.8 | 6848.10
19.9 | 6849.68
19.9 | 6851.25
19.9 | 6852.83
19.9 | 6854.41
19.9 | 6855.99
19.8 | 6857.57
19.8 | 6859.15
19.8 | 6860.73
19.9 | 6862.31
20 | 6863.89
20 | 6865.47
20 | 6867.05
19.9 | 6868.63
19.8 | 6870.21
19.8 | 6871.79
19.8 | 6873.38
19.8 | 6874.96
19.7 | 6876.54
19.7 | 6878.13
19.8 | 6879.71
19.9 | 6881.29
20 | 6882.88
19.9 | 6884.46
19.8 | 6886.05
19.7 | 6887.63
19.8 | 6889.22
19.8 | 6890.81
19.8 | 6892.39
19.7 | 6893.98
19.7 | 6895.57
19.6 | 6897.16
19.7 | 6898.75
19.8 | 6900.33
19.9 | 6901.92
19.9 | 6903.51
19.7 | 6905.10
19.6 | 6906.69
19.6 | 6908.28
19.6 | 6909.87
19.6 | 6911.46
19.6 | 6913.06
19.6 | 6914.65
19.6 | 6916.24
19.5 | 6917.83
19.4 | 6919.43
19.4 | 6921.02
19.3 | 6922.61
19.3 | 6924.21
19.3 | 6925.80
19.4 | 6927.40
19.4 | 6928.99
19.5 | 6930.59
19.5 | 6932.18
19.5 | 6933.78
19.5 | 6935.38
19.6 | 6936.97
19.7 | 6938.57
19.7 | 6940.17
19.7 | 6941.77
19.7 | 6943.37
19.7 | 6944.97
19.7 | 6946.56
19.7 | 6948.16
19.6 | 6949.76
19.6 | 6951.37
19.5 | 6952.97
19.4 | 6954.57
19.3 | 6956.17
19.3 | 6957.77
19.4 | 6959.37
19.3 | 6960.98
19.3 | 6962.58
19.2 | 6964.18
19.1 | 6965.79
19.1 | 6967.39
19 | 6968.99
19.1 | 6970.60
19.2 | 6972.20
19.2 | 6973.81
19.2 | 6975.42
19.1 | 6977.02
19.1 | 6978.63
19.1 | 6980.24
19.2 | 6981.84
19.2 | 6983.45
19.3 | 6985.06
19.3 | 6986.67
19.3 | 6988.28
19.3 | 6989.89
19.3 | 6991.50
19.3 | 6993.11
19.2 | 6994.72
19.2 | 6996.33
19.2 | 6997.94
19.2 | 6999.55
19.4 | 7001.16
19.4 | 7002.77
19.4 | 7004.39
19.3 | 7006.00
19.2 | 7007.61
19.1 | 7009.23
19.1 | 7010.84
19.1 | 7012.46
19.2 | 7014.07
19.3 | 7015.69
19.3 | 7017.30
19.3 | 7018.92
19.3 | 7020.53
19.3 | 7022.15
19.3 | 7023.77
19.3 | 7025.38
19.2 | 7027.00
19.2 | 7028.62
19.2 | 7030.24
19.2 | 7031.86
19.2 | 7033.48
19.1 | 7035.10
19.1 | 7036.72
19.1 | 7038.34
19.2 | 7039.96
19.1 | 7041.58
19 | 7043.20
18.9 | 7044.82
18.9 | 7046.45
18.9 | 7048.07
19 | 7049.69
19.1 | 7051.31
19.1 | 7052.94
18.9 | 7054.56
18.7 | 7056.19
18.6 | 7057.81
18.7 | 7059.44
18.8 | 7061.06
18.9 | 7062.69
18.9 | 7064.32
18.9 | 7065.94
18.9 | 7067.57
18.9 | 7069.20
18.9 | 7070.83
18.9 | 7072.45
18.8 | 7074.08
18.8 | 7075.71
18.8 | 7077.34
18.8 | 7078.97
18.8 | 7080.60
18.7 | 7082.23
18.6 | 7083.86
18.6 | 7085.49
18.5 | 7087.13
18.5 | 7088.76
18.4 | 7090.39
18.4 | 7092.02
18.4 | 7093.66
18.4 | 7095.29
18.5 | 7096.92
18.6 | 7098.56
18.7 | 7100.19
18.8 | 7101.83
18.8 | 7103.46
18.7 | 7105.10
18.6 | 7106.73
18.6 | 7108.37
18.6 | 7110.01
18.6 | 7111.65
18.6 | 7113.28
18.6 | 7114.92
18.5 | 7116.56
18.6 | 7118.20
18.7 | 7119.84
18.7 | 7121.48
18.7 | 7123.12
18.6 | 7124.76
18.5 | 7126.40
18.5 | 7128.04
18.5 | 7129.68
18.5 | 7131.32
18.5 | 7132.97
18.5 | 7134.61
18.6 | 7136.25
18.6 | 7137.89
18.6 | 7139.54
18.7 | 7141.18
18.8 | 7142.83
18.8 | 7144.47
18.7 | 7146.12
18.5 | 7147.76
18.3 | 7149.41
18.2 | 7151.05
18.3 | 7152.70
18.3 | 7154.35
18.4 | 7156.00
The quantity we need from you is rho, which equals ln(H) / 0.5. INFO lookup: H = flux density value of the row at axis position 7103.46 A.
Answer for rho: 5.87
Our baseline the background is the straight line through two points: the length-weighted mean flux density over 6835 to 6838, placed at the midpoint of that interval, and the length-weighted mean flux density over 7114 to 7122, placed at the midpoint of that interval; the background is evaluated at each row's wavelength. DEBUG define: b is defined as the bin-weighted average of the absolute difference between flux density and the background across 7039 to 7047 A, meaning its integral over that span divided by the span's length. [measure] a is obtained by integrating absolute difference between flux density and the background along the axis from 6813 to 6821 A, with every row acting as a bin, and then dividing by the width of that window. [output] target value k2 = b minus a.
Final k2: -0.02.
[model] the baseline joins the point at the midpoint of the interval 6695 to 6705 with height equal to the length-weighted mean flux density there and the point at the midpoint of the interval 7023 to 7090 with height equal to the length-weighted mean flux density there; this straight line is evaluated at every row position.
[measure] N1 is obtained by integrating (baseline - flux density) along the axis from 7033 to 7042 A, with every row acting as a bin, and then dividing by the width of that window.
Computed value -0.12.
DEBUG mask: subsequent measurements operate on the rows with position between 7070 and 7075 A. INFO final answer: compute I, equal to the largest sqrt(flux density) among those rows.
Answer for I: 4.35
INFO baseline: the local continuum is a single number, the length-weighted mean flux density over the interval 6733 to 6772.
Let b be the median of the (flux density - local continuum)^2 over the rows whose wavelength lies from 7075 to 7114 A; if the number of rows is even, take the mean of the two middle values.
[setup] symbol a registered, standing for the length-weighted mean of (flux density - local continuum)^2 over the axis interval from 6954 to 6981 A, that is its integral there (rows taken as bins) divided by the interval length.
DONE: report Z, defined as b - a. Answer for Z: 1.6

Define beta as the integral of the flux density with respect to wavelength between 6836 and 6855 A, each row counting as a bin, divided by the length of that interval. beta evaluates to 20.0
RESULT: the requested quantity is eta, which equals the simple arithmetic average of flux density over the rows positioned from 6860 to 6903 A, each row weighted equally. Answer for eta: 19.8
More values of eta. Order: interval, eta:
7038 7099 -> 18.8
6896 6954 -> 19.6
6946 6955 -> 19.6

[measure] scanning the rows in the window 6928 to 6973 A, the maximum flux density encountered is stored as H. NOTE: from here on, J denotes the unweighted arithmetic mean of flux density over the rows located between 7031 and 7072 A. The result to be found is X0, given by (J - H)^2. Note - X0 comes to 0.5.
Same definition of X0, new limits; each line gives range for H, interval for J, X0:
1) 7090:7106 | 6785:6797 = 1.5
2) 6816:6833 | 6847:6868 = 0.3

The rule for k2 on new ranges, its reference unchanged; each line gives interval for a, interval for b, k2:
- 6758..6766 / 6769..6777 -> -0.32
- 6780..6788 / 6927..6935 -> -0.27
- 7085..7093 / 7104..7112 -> -0.24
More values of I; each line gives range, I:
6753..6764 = 4.52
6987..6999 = 4.39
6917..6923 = 4.42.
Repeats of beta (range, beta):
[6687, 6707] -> 20.6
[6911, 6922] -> 19.5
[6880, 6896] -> 19.8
